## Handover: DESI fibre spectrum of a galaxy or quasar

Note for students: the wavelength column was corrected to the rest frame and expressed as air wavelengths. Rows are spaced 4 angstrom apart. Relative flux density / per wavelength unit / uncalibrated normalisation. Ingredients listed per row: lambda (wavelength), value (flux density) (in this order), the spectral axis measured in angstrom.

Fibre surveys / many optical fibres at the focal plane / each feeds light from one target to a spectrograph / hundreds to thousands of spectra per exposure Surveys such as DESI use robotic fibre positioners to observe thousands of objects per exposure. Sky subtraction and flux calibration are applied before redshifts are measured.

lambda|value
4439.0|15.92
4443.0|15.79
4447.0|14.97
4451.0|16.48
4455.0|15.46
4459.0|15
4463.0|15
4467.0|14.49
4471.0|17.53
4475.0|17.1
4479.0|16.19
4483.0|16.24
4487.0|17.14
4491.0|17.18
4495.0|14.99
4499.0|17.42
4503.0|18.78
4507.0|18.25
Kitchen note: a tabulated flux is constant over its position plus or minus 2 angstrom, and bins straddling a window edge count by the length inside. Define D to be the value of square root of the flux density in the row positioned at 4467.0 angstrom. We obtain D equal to 3.81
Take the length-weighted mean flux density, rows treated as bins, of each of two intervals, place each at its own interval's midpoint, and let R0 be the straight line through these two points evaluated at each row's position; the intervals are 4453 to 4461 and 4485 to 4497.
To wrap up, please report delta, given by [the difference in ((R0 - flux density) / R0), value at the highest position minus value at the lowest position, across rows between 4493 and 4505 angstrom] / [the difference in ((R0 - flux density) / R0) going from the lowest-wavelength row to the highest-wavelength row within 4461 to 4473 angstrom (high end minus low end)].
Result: 1.5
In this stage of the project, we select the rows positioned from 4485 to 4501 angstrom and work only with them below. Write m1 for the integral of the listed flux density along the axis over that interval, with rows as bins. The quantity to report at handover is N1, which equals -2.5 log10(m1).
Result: -6.07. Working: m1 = 267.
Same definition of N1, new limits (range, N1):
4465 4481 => -6.04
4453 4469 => -5.95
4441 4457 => -6.00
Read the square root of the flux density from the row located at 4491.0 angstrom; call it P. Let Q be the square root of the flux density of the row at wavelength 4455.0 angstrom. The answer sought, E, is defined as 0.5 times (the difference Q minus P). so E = -0.11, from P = 4.14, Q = 3.93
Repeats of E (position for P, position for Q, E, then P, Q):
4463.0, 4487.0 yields 0.13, 3.87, 4.14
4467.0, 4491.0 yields 0.17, 3.81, 4.14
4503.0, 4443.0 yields -0.18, 4.33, 3.97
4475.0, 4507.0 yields 0.07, 4.14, 4.27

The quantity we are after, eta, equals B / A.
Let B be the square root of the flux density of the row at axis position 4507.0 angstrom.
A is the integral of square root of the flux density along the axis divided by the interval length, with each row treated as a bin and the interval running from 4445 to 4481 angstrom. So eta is 1.08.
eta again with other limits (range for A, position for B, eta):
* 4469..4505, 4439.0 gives 0.97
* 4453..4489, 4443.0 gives 0.99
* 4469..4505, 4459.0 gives 0.94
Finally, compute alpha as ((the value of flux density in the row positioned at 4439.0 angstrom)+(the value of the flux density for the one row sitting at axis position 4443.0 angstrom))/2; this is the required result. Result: 15.9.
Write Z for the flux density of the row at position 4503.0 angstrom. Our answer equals 18.78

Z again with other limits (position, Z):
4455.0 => 15.46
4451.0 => 16.48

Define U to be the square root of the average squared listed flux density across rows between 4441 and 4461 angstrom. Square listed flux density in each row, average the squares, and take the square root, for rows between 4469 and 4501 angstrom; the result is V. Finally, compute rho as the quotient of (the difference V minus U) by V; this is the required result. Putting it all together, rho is 0.071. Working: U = 15.55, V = 16.7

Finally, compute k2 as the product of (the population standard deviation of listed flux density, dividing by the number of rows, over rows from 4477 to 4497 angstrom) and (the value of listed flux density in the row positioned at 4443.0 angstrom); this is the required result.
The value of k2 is 13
